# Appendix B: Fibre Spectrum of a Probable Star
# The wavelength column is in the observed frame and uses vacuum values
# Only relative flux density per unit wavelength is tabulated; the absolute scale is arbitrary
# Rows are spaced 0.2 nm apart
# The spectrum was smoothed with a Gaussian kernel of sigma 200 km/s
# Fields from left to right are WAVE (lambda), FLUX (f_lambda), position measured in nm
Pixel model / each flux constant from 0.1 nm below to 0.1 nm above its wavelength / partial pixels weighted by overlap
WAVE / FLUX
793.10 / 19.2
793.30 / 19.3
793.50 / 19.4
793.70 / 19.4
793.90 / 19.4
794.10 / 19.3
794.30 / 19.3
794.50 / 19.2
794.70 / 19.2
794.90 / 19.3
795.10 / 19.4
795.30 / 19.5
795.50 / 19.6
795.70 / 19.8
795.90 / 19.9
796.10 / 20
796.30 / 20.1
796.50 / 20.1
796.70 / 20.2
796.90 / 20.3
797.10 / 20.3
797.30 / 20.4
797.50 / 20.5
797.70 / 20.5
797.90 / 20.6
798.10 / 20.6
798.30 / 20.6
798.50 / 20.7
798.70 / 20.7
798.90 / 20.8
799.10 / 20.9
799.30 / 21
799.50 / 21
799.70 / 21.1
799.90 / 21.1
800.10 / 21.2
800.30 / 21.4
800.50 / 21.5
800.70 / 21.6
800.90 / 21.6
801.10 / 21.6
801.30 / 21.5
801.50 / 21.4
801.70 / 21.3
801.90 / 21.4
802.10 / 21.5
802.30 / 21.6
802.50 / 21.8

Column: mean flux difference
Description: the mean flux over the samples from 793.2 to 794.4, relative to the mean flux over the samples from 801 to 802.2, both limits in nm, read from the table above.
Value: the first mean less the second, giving -2.10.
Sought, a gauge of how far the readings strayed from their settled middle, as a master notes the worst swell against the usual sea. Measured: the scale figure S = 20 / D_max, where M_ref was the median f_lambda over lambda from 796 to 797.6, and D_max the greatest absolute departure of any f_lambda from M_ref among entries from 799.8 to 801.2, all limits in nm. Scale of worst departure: 15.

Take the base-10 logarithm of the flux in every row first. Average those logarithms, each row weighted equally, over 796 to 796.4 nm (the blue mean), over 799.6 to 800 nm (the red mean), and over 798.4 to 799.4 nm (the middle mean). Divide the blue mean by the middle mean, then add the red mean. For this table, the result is 2.312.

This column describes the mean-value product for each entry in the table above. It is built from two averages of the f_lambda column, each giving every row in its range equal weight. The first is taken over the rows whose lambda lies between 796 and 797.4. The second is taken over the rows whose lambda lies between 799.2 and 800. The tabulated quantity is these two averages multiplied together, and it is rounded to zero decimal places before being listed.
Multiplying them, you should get 425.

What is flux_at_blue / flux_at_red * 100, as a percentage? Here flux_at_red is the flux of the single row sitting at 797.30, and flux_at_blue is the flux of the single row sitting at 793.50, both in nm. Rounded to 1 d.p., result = 95.1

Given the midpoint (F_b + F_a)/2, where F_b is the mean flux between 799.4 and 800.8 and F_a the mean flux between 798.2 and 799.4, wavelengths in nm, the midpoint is 21.0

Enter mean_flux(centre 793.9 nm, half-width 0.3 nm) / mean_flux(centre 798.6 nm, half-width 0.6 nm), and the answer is 0.935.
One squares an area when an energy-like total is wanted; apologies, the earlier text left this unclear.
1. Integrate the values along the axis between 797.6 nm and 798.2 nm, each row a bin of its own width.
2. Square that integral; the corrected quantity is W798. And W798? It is 152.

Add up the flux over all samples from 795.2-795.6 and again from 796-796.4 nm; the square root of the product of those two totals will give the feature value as 39.6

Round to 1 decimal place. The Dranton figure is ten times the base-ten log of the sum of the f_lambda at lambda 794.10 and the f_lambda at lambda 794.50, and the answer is 15.9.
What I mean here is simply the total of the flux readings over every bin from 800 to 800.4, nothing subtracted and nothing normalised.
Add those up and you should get 43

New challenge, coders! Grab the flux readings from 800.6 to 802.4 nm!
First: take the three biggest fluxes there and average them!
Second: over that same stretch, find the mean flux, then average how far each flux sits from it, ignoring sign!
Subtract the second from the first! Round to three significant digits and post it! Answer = 21.5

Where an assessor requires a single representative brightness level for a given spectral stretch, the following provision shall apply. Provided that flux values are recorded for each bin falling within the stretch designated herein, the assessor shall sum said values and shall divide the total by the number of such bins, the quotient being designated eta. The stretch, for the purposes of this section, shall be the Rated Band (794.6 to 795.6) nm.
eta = 19.4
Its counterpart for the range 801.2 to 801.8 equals 21.4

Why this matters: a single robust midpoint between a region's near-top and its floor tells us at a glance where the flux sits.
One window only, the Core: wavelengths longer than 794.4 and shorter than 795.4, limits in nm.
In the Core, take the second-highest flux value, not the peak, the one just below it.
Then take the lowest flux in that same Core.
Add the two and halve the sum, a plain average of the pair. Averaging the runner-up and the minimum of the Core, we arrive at 19.3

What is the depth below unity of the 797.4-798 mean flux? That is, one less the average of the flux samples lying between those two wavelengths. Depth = -19.5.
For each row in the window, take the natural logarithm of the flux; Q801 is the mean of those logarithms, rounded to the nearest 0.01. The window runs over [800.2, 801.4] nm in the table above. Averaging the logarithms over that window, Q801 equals 3.07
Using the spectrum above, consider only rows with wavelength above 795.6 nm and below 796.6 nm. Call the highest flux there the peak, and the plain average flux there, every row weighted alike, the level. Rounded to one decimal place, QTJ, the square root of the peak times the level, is 20.0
